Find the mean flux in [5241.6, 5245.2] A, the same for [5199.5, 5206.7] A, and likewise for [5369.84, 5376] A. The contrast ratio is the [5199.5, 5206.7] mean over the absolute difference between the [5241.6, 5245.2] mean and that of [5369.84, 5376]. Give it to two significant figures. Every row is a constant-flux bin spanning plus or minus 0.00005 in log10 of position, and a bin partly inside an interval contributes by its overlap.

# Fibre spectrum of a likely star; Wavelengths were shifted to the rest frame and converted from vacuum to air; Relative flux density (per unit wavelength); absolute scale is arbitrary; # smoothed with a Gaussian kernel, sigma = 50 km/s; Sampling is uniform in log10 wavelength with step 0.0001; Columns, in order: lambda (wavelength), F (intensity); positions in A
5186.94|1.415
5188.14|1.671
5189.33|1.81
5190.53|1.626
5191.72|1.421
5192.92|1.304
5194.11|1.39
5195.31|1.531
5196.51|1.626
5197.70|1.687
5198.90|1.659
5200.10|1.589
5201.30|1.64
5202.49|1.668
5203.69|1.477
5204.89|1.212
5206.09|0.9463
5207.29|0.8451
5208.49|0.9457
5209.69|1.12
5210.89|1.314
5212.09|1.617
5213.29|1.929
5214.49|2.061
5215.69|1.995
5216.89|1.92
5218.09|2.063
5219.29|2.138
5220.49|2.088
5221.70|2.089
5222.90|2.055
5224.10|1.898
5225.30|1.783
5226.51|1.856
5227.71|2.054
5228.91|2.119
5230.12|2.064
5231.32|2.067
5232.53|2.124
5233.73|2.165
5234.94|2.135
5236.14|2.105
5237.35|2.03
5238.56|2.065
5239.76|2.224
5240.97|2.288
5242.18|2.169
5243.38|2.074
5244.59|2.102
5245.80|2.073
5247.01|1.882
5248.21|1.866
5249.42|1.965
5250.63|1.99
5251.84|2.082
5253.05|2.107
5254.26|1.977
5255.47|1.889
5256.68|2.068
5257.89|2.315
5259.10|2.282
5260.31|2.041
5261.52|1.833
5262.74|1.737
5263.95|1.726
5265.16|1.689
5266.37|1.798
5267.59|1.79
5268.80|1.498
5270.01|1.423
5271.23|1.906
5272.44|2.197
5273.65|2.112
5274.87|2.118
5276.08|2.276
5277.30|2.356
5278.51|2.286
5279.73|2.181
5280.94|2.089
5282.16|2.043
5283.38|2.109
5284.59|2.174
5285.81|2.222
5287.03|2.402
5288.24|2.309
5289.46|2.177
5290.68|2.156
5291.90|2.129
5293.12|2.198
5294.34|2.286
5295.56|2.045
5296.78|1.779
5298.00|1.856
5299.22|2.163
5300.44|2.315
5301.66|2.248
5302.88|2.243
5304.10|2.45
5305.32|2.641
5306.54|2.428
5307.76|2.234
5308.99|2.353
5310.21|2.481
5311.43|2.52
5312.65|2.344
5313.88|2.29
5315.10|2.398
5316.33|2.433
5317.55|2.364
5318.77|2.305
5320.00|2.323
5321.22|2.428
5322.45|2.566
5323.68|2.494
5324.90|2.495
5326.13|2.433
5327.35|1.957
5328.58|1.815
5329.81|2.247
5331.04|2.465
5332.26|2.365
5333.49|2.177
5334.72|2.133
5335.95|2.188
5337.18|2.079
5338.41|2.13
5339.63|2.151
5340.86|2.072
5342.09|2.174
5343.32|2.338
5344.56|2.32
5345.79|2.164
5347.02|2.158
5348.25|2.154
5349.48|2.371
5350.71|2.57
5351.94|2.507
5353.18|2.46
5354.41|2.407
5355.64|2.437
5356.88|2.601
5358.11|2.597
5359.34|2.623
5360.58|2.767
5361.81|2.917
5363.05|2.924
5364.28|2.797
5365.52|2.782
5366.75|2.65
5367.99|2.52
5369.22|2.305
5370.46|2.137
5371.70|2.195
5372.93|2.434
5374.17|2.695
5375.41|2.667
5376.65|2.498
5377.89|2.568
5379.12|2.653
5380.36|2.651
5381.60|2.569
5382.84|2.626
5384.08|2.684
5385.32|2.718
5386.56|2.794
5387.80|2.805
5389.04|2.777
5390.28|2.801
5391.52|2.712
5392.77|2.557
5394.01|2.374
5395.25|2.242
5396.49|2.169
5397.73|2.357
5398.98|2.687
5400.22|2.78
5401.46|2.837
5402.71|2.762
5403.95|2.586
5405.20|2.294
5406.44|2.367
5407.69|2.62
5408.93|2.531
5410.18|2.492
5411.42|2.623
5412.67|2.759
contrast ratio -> 4.6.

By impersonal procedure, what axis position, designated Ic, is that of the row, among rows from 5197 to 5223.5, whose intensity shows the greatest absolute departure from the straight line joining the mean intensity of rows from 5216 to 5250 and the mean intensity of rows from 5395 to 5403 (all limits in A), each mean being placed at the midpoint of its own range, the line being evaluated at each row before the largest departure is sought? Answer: 5207.29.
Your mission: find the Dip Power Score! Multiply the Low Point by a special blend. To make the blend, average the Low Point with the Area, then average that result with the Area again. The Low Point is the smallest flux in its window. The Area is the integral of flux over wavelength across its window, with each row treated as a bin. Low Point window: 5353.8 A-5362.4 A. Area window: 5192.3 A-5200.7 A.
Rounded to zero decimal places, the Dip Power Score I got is 25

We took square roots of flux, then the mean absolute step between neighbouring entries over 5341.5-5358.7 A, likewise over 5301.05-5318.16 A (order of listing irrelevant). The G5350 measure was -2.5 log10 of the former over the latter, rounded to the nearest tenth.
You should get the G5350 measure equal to 0.3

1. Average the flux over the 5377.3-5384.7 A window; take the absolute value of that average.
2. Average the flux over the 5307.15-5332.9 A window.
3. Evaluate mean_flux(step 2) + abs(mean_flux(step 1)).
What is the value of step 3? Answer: 5.0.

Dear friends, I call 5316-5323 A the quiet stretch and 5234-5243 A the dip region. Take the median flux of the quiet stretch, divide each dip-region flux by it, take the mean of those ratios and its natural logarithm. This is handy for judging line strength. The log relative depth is -0.11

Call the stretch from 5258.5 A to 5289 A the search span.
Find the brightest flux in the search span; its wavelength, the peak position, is 5287.03 A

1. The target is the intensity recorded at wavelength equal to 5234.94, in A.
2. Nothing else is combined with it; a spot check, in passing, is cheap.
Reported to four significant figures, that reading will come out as 2.135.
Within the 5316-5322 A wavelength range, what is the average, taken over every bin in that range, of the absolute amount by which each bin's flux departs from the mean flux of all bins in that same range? 0.048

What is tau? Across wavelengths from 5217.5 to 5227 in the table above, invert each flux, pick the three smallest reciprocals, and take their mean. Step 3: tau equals 0.475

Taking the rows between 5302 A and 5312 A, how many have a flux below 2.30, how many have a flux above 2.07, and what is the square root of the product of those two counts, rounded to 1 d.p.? 4.0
